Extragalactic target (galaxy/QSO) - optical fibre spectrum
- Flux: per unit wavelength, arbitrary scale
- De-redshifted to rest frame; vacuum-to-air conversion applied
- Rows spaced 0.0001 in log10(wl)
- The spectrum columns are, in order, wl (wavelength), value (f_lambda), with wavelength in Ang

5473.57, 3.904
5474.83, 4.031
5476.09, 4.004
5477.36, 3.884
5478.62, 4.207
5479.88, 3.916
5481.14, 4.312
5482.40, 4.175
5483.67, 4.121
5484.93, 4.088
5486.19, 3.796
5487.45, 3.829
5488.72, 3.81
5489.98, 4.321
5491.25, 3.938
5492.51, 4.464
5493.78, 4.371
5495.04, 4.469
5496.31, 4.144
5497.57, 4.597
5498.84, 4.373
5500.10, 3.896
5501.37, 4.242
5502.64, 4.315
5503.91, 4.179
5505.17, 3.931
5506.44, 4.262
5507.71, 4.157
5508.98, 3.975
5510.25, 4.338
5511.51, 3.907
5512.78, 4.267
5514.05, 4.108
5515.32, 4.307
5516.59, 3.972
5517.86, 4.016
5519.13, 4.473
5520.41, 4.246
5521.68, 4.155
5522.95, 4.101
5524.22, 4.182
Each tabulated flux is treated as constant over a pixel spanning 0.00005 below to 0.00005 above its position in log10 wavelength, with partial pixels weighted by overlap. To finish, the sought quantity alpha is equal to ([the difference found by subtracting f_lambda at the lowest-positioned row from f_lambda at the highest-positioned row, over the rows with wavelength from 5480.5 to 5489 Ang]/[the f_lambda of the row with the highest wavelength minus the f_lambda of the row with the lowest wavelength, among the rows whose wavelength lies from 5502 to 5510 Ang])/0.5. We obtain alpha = 3.0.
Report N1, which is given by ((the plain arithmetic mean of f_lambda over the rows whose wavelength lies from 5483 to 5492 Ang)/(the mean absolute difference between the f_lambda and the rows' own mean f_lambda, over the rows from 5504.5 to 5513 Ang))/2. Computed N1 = 13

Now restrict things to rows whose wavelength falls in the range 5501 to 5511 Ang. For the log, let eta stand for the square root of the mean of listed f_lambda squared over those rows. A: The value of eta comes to 4.18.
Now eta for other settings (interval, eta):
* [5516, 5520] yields 4.16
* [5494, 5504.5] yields 4.28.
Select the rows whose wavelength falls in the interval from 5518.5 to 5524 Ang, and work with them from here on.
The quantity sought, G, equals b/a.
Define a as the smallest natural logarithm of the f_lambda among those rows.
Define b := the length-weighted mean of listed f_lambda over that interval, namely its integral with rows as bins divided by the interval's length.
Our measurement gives 3.00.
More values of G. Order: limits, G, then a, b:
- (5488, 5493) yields 3.08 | 1.34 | 4.12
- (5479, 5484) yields 3.03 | 1.37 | 4.13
